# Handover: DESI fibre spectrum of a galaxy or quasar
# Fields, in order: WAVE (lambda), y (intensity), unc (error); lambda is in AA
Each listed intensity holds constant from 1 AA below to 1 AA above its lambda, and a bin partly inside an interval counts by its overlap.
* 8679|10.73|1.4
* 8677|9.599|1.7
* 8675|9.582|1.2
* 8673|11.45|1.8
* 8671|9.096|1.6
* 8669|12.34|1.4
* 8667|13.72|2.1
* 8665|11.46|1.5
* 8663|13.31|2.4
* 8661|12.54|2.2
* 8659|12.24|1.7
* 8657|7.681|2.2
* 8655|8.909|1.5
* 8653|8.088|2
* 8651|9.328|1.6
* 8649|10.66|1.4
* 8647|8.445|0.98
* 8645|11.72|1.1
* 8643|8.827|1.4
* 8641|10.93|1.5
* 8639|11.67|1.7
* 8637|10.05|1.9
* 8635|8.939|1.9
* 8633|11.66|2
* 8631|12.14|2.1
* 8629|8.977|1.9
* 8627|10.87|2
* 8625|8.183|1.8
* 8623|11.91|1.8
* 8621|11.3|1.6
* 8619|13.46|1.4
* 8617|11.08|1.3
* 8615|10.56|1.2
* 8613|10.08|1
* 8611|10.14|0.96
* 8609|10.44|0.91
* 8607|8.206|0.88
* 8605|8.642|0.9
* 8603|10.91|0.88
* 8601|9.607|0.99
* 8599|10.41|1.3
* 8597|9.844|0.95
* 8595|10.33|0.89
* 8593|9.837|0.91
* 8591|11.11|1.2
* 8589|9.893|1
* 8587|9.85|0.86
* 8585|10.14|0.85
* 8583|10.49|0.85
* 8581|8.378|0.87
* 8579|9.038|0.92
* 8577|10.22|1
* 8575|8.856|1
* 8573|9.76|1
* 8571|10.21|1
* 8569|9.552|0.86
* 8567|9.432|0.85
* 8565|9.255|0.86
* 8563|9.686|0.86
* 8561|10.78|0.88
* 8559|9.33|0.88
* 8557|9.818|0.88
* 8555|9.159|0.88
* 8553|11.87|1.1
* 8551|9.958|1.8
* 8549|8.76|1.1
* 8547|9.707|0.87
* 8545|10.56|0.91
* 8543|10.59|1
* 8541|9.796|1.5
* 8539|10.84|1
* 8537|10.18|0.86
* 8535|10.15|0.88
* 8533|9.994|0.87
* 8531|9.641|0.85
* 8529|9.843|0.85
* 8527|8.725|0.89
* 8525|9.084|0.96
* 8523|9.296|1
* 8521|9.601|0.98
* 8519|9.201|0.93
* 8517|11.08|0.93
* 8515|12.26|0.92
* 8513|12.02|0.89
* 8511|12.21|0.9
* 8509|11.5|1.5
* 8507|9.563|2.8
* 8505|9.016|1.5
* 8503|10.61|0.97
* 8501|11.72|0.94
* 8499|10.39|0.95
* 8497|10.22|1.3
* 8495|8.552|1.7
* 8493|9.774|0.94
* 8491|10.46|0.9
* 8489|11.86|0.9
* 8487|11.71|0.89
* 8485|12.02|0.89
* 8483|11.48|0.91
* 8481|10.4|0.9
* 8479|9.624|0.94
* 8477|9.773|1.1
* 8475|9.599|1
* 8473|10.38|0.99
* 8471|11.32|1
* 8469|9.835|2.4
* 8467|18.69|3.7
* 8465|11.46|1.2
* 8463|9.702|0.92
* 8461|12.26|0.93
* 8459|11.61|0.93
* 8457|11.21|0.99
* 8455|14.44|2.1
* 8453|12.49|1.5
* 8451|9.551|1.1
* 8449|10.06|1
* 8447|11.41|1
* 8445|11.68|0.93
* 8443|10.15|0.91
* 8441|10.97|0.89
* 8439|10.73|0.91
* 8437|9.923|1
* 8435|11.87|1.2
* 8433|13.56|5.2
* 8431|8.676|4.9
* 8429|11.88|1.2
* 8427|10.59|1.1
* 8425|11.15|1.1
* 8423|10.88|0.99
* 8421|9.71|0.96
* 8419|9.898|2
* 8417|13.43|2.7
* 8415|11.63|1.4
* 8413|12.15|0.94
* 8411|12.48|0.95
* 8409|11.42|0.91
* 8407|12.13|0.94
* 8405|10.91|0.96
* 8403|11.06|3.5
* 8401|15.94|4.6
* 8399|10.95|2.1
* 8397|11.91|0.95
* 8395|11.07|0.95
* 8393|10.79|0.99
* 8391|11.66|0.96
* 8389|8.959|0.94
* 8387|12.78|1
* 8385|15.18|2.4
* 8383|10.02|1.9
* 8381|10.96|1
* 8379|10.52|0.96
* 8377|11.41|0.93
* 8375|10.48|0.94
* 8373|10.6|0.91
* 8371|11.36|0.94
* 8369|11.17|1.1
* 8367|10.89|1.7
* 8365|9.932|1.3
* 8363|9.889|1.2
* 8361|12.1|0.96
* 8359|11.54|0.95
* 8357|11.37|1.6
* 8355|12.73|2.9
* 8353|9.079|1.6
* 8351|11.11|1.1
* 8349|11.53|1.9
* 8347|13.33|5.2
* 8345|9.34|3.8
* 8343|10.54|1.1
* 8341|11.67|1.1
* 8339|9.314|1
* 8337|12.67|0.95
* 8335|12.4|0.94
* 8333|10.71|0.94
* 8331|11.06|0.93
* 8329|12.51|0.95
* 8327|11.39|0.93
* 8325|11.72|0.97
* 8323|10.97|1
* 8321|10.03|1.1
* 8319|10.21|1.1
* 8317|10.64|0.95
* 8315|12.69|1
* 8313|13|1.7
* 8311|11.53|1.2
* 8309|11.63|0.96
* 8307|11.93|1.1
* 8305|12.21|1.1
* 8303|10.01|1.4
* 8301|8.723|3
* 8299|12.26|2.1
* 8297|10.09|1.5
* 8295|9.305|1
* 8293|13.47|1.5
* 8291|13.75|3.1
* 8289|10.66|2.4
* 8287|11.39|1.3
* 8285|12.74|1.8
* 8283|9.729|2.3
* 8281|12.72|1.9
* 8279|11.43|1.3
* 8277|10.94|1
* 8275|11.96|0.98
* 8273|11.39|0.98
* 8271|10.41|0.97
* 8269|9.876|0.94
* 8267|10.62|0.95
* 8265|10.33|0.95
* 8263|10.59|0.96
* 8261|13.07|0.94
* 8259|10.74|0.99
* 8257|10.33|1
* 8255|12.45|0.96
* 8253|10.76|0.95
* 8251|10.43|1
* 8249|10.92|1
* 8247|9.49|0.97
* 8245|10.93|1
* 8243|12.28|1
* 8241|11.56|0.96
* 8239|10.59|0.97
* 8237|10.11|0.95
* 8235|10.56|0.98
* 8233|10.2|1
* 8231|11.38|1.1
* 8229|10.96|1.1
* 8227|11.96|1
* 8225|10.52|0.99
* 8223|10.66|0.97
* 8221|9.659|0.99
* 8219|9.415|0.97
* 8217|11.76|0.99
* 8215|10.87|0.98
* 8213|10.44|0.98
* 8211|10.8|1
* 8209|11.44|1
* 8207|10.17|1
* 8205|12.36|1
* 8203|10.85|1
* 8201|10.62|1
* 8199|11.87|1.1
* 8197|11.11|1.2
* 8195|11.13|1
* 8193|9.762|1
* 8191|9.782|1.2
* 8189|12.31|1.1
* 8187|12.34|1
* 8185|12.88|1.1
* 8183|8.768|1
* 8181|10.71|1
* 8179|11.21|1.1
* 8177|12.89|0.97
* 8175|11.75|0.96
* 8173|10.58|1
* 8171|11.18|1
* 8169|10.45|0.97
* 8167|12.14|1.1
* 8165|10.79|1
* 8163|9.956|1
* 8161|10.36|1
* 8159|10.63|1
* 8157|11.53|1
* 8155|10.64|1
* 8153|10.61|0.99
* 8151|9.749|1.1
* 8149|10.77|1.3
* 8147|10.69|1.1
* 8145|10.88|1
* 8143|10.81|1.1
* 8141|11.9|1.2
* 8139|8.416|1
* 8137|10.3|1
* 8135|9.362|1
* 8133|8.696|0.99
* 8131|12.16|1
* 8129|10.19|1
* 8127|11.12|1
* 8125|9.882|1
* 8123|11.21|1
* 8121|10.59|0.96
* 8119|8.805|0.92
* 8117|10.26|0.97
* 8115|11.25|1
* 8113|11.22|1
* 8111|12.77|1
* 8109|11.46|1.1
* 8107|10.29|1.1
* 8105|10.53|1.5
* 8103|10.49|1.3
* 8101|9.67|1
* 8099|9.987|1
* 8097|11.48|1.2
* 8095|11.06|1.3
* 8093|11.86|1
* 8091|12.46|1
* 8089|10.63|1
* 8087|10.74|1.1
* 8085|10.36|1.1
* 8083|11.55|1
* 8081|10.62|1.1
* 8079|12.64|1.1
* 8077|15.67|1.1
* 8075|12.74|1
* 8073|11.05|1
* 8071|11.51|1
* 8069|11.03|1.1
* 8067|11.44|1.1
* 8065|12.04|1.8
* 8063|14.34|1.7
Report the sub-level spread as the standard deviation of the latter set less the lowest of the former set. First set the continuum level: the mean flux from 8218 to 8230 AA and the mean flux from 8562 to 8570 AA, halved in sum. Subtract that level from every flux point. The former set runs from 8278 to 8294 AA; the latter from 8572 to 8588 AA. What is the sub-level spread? 1.0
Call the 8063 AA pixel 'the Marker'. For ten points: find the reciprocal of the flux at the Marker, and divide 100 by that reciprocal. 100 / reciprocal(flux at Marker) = 1434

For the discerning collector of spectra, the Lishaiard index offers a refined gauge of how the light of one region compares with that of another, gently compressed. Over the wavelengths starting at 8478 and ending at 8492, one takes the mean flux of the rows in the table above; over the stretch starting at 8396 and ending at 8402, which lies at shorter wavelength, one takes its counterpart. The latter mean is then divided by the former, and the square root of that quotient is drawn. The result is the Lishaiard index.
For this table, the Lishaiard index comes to 1.08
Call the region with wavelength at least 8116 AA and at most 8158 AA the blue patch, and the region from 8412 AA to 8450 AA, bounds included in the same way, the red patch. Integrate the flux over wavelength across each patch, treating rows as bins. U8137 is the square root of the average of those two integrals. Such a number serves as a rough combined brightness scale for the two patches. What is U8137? 21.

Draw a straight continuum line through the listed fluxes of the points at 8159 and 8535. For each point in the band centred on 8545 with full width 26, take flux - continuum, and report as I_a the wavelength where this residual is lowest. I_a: 8549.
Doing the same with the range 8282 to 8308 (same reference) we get 8301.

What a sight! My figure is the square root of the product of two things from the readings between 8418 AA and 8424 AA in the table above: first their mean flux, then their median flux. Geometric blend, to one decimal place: 10.0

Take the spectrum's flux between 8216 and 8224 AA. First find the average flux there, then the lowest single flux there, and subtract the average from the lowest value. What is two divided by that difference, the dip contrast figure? -2.1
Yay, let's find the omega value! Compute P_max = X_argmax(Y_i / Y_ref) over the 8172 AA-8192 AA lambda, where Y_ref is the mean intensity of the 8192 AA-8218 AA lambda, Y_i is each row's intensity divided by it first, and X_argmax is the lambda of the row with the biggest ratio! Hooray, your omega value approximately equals 8177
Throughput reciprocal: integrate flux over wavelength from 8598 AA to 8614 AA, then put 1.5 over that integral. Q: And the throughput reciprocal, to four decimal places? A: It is 0.0096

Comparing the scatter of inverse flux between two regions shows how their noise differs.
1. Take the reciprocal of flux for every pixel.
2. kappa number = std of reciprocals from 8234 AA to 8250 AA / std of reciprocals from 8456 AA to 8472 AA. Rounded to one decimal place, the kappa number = 0.5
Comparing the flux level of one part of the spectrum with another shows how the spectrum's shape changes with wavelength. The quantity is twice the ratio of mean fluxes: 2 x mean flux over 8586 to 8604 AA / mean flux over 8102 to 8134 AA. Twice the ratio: 1.9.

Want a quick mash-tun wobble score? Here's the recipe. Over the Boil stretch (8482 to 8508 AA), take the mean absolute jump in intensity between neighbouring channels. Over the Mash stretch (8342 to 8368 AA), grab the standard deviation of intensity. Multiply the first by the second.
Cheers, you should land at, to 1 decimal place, 1.1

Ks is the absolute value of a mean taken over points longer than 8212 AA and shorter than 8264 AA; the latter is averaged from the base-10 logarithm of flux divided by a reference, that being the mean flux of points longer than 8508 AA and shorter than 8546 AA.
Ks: 0.020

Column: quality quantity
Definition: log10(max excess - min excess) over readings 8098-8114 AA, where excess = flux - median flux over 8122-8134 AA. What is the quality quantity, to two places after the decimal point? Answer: 0.49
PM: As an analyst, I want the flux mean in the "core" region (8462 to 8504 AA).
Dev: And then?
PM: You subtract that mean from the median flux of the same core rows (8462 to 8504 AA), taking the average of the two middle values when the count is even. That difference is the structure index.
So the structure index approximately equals -0.53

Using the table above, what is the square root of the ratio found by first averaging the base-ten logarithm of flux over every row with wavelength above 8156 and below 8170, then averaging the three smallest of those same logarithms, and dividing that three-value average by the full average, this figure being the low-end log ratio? 0.989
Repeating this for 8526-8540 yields 0.989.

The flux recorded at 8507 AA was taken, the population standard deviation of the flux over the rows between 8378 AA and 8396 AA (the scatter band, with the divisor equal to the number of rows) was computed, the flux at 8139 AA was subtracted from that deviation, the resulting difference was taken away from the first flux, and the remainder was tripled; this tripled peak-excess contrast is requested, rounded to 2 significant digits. 49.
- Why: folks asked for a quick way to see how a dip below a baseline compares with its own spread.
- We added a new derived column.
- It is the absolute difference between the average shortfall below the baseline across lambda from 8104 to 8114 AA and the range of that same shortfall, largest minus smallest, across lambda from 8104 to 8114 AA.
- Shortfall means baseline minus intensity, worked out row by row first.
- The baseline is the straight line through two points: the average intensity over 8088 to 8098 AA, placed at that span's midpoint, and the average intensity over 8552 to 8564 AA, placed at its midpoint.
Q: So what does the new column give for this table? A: 2.3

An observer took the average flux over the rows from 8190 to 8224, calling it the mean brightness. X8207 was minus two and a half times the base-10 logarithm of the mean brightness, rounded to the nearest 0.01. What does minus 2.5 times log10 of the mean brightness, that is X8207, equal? -2.58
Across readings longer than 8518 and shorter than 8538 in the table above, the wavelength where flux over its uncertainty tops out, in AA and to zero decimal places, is 8537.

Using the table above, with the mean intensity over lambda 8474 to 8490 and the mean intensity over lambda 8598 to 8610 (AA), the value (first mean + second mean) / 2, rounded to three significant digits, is 10.3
